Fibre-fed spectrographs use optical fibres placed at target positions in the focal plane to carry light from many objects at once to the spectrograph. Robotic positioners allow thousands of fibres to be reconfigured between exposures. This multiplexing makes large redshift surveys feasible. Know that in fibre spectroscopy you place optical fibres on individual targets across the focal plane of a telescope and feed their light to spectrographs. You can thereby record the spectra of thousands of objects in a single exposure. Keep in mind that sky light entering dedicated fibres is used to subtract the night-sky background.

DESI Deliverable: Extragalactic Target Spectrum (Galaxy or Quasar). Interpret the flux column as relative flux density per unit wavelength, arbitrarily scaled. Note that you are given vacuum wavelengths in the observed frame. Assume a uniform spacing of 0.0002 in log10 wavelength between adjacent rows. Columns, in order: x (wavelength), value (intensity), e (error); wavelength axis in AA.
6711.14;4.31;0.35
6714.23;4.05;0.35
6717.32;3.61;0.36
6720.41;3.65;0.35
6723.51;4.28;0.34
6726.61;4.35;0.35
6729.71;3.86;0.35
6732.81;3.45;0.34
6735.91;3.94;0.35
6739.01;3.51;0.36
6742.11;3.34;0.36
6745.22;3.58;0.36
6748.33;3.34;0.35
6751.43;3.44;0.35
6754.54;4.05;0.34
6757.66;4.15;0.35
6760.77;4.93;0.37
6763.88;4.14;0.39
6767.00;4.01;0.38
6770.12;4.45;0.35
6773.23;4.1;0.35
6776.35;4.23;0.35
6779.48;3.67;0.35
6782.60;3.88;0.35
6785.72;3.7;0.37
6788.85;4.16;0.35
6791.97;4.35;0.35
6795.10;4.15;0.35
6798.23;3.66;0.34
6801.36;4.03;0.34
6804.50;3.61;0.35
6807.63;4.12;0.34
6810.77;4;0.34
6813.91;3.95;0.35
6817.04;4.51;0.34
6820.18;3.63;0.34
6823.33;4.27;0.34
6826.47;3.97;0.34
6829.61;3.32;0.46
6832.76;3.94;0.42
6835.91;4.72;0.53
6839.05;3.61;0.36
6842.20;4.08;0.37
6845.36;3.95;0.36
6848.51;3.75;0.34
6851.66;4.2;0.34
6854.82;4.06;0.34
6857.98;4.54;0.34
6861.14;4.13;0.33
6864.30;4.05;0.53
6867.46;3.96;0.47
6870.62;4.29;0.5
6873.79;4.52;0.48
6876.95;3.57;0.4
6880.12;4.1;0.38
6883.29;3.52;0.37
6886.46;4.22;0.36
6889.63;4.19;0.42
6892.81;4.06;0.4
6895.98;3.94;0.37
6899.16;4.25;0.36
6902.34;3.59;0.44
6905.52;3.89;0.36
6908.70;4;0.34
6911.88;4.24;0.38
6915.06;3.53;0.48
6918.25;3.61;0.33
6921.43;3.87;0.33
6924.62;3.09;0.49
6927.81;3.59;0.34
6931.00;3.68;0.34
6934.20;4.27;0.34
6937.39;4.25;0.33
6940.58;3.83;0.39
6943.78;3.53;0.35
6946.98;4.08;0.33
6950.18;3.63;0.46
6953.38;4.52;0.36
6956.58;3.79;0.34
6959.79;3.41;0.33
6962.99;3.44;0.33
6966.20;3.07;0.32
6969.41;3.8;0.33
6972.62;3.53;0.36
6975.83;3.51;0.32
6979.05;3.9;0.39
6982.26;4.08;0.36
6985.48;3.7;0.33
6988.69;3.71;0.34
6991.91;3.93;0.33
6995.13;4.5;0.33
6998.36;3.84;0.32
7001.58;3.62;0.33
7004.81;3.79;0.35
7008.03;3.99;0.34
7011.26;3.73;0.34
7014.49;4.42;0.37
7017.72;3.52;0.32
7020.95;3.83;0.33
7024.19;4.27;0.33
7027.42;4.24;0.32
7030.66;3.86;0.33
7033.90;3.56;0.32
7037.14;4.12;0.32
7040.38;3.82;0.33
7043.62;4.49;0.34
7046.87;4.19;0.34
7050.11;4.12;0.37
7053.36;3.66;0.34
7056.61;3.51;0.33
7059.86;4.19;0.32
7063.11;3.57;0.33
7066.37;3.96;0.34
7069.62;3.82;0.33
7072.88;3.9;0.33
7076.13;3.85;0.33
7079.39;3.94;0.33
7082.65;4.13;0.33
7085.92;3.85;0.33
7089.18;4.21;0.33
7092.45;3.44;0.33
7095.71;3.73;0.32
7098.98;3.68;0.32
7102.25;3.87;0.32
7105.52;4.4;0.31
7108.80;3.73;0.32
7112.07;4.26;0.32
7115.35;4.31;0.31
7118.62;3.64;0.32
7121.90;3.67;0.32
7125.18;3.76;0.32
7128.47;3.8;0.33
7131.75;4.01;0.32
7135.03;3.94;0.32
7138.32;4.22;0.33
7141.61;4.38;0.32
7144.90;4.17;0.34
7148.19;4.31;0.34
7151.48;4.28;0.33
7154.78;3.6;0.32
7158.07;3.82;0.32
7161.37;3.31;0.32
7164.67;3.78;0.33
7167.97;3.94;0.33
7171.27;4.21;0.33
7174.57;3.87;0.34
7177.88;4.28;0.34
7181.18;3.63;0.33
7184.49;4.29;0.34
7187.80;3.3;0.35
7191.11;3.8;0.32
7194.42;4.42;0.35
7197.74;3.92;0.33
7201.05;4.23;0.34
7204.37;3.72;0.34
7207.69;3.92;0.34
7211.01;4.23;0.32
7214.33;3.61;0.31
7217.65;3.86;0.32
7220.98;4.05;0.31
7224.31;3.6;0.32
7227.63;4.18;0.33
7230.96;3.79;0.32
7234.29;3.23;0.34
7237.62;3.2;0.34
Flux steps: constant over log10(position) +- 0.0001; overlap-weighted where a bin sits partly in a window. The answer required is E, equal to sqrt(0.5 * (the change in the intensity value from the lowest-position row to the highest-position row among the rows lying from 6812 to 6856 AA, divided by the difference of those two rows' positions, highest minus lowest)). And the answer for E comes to 0.04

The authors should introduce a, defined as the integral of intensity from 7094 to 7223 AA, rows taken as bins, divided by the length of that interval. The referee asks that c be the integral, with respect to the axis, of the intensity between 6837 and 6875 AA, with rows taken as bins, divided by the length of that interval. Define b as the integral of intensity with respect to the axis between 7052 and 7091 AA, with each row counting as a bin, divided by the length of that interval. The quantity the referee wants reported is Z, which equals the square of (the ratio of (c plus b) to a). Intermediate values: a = 3.95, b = 3.88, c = 4.10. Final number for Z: 4.09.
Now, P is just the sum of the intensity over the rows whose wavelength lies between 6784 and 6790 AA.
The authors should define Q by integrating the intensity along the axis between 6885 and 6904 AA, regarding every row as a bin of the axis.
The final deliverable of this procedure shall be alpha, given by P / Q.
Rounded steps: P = 8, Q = 77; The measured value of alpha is 0.1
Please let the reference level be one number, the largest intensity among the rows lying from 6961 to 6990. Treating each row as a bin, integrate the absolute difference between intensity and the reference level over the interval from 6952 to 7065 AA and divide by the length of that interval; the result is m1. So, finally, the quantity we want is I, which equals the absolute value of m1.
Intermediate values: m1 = 0.344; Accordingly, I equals 0.344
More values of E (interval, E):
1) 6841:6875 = 0.08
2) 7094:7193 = 0.02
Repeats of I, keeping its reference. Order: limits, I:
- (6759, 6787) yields 0.276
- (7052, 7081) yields 0.281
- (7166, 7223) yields 0.263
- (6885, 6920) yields 0.229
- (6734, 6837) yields 0.311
